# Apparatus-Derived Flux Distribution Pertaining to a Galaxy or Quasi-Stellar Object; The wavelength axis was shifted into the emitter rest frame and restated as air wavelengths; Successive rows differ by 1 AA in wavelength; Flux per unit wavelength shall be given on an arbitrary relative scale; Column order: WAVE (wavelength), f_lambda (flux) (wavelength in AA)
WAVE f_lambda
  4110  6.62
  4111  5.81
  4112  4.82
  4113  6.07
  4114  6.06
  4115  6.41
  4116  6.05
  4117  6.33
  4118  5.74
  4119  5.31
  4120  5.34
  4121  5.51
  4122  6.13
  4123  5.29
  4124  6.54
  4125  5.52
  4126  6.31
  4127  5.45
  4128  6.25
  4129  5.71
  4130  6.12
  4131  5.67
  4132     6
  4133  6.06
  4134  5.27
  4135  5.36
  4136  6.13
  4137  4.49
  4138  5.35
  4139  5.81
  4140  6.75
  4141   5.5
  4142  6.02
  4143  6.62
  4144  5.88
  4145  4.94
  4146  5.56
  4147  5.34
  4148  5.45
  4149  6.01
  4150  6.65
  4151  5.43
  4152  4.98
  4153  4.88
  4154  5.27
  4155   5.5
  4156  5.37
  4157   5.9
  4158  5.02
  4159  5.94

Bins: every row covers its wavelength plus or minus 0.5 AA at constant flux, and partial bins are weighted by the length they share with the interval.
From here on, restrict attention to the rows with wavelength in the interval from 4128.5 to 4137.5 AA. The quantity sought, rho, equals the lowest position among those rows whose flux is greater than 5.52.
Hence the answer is 4129 AA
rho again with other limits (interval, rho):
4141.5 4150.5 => 4142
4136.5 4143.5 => 4139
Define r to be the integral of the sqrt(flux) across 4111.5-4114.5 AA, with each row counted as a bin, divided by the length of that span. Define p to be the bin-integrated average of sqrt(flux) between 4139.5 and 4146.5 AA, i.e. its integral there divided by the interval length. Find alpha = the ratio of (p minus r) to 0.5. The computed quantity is 0.10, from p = 2.43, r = 2.374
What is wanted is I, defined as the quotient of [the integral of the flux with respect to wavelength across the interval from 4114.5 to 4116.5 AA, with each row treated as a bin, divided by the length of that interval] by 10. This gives 0.62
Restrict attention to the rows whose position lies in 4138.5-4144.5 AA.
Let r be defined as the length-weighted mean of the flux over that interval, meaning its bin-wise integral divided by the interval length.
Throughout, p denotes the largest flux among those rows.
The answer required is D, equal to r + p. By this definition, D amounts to 12.8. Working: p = 6.75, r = 6.10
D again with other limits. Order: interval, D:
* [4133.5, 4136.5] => 11.7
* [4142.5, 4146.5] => 12.4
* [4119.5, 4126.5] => 12.3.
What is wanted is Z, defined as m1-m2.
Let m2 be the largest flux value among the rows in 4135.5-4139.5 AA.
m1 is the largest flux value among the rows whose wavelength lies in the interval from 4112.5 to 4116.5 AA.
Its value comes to 0.28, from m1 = 6.41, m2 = 6.13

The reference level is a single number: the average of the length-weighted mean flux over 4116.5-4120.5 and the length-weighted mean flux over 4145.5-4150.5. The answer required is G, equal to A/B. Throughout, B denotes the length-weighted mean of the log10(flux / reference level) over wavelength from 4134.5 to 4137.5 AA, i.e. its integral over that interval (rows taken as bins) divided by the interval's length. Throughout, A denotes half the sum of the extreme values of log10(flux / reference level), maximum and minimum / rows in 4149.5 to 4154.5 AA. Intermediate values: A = -0.003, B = -0.036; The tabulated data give 0.1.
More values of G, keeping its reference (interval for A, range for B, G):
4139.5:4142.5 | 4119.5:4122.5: -3.7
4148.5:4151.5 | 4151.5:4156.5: -0.5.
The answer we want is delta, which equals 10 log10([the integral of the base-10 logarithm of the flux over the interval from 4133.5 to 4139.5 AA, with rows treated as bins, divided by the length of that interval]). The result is -1.36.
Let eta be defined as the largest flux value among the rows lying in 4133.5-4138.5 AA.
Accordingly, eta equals 6.13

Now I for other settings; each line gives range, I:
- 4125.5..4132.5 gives 0.59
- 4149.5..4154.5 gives 0.54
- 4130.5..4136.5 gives 0.57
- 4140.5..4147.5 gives 0.57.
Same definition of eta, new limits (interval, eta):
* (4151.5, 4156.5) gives 5.5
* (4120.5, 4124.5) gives 6.54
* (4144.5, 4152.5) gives 6.65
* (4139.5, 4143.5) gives 6.75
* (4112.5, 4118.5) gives 6.41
